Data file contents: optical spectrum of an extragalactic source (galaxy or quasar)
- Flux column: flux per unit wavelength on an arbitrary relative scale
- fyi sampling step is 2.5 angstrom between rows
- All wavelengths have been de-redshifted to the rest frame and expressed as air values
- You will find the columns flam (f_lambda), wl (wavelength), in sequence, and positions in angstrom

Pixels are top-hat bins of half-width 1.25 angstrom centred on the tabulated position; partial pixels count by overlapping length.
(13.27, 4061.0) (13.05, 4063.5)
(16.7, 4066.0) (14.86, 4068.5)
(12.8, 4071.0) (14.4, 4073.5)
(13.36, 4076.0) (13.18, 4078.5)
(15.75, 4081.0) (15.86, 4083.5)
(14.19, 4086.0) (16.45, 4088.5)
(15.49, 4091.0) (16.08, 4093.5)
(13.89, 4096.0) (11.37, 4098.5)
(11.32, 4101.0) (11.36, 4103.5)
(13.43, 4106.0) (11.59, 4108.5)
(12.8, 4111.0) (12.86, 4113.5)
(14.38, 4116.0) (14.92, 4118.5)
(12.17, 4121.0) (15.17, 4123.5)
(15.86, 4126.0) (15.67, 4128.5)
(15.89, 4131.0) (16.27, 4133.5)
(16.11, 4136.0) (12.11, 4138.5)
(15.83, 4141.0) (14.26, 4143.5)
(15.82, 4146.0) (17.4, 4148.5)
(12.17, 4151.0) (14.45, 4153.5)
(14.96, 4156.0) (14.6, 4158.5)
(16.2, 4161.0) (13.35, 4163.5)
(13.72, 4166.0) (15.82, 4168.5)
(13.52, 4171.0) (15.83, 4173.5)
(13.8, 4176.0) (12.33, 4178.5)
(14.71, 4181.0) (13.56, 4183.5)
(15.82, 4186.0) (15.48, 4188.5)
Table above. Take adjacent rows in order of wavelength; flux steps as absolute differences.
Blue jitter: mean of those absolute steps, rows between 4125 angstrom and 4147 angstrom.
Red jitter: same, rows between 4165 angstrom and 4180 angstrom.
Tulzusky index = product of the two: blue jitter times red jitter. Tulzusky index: 3.0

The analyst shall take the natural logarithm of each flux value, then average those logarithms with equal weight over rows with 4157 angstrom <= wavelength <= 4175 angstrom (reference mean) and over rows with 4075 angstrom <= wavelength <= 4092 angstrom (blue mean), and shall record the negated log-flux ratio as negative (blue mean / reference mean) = -1.00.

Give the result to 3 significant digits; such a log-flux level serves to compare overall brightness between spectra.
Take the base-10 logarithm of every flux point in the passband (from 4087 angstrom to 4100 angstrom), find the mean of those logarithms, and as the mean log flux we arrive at 1.16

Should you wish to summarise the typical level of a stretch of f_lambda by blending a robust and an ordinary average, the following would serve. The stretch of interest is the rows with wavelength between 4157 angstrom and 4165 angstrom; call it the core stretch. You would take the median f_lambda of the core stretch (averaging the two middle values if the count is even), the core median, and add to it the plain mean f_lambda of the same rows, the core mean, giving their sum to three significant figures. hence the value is 29.3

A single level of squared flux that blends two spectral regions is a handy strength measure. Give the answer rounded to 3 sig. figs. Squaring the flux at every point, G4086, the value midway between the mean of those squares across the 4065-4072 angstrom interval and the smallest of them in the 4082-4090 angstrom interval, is 211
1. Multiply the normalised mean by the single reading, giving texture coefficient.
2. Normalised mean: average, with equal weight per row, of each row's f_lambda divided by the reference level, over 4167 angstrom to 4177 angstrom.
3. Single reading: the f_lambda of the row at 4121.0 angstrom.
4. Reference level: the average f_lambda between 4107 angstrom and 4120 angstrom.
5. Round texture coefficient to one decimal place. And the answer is 13.5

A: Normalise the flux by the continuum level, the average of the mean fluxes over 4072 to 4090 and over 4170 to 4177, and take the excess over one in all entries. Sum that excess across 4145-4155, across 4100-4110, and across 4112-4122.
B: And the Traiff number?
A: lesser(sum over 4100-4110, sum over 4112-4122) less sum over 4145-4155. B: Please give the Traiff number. -0.83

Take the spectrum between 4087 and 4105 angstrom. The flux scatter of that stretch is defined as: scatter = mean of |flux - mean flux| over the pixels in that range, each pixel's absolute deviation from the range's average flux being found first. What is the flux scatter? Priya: 2.02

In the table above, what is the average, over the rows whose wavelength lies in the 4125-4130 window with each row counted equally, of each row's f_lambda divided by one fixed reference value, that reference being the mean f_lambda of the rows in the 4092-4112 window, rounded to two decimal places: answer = 1.24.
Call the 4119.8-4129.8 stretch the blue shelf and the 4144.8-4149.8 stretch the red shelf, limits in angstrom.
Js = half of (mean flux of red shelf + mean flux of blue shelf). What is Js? 15.7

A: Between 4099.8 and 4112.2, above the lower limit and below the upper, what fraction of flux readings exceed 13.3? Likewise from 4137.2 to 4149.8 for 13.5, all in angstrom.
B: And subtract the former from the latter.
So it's 0.6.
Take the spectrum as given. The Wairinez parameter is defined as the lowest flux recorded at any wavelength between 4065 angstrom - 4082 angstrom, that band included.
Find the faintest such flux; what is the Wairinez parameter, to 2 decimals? 12.80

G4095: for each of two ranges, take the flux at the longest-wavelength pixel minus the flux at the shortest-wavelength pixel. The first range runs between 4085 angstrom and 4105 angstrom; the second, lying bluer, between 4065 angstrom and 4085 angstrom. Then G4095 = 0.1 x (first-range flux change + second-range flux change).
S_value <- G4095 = -0.4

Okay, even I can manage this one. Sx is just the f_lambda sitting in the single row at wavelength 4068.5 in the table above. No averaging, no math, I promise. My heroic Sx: 14.86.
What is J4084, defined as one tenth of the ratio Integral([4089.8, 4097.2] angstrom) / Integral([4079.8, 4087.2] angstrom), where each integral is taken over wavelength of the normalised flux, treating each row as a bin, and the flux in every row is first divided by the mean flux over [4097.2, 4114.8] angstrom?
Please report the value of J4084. 0.099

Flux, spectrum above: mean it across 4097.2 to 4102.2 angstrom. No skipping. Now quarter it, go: 2.84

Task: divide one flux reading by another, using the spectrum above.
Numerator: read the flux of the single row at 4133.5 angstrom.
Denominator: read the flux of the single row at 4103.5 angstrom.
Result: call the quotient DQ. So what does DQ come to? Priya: 1.4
